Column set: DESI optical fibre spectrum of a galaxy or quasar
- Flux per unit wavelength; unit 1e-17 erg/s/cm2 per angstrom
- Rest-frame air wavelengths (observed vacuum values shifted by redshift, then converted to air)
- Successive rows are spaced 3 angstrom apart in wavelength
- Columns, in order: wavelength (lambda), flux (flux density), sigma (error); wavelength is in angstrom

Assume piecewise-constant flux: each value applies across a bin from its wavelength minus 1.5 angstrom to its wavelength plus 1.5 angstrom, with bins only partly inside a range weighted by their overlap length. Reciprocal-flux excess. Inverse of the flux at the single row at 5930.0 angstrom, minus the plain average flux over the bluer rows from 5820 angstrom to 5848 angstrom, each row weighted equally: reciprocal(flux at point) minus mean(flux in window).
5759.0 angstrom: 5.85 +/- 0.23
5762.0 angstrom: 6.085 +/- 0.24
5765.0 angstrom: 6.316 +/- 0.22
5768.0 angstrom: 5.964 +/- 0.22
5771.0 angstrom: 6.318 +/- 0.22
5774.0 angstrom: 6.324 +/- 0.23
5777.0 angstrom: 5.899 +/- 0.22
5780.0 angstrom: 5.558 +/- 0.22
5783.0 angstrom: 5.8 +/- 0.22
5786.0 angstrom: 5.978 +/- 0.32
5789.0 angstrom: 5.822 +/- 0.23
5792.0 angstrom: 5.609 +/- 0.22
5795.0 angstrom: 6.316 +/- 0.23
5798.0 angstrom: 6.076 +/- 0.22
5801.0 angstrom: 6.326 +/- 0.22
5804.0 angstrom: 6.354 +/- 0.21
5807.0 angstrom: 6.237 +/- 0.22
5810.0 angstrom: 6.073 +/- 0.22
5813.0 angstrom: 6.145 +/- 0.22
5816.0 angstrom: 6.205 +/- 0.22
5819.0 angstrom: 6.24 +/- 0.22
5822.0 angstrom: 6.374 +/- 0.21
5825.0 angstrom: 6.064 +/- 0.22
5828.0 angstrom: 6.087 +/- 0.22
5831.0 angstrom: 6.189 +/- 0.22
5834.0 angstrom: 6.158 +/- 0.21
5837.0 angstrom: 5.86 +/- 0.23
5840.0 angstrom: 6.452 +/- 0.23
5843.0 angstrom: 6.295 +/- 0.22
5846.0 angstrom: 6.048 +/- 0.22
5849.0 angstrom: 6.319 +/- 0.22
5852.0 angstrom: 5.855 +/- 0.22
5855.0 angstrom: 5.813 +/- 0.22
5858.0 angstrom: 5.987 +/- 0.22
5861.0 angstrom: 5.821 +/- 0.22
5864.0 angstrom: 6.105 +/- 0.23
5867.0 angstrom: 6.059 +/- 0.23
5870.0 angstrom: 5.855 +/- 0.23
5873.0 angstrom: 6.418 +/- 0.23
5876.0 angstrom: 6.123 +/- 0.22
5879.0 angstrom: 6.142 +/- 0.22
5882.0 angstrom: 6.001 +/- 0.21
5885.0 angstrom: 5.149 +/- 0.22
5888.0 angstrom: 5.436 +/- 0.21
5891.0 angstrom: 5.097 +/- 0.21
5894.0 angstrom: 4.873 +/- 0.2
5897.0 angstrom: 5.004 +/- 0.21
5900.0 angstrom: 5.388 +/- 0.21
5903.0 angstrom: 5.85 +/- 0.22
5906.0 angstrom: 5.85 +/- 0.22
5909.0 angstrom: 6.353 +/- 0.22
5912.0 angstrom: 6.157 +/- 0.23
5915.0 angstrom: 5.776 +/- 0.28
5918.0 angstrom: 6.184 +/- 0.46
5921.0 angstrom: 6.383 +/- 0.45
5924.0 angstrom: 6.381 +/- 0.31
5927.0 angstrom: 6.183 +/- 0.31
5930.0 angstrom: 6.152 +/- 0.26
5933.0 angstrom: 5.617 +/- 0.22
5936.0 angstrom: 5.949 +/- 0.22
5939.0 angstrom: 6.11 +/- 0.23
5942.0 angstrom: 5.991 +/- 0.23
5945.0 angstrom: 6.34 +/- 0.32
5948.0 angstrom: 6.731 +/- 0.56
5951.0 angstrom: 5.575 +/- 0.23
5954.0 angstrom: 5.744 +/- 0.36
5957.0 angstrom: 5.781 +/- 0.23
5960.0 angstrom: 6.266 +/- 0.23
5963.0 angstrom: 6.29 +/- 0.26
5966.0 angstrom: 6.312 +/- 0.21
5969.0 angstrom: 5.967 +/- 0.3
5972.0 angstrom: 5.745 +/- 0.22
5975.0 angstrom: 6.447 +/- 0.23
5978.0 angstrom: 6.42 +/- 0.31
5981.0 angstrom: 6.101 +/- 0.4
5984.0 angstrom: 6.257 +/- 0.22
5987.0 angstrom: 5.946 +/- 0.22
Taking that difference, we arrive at -6.01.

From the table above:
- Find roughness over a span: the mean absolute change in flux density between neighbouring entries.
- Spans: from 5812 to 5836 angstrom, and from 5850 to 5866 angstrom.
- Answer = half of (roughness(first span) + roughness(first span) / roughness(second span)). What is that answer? 0.35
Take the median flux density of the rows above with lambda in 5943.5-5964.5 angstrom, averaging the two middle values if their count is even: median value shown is 6.27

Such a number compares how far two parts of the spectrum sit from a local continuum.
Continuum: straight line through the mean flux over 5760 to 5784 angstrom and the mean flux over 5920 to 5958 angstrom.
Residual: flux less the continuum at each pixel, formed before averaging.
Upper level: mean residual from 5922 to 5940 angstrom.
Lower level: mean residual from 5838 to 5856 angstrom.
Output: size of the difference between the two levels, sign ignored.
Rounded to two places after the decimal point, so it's 0.08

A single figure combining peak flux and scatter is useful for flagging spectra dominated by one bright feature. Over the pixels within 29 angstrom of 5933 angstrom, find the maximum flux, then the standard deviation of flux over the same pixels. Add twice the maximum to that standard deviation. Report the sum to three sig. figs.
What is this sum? 13.8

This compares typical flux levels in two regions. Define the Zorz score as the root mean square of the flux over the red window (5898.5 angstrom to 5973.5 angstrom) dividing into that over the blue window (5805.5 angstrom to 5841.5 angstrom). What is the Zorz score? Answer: 1.02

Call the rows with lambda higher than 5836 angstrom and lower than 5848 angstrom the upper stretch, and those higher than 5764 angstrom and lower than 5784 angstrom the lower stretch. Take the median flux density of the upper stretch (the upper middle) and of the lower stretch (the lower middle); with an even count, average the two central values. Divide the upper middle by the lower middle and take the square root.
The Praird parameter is 1.02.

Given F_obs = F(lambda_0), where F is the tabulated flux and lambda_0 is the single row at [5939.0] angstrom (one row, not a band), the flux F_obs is 6.11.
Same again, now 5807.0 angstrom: 6.237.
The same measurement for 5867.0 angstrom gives 6.059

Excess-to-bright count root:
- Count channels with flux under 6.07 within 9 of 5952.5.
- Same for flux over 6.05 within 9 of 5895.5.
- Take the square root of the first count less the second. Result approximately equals 1.73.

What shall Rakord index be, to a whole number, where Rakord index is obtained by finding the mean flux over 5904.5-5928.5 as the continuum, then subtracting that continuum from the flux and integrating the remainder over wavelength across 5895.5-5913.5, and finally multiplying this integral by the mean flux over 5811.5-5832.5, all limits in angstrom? -44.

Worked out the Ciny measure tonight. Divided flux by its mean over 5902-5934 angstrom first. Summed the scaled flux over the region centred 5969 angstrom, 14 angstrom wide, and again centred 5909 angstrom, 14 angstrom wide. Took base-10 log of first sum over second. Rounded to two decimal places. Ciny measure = 0.01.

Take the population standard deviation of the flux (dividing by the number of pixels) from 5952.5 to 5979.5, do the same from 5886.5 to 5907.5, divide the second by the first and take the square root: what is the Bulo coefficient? 1.1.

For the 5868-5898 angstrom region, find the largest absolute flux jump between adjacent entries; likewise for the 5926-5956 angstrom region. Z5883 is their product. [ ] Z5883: 1.0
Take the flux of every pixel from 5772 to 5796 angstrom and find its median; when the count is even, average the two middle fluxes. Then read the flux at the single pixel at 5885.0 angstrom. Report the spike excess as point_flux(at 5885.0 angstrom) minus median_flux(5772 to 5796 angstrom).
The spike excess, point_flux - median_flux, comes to -0.7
